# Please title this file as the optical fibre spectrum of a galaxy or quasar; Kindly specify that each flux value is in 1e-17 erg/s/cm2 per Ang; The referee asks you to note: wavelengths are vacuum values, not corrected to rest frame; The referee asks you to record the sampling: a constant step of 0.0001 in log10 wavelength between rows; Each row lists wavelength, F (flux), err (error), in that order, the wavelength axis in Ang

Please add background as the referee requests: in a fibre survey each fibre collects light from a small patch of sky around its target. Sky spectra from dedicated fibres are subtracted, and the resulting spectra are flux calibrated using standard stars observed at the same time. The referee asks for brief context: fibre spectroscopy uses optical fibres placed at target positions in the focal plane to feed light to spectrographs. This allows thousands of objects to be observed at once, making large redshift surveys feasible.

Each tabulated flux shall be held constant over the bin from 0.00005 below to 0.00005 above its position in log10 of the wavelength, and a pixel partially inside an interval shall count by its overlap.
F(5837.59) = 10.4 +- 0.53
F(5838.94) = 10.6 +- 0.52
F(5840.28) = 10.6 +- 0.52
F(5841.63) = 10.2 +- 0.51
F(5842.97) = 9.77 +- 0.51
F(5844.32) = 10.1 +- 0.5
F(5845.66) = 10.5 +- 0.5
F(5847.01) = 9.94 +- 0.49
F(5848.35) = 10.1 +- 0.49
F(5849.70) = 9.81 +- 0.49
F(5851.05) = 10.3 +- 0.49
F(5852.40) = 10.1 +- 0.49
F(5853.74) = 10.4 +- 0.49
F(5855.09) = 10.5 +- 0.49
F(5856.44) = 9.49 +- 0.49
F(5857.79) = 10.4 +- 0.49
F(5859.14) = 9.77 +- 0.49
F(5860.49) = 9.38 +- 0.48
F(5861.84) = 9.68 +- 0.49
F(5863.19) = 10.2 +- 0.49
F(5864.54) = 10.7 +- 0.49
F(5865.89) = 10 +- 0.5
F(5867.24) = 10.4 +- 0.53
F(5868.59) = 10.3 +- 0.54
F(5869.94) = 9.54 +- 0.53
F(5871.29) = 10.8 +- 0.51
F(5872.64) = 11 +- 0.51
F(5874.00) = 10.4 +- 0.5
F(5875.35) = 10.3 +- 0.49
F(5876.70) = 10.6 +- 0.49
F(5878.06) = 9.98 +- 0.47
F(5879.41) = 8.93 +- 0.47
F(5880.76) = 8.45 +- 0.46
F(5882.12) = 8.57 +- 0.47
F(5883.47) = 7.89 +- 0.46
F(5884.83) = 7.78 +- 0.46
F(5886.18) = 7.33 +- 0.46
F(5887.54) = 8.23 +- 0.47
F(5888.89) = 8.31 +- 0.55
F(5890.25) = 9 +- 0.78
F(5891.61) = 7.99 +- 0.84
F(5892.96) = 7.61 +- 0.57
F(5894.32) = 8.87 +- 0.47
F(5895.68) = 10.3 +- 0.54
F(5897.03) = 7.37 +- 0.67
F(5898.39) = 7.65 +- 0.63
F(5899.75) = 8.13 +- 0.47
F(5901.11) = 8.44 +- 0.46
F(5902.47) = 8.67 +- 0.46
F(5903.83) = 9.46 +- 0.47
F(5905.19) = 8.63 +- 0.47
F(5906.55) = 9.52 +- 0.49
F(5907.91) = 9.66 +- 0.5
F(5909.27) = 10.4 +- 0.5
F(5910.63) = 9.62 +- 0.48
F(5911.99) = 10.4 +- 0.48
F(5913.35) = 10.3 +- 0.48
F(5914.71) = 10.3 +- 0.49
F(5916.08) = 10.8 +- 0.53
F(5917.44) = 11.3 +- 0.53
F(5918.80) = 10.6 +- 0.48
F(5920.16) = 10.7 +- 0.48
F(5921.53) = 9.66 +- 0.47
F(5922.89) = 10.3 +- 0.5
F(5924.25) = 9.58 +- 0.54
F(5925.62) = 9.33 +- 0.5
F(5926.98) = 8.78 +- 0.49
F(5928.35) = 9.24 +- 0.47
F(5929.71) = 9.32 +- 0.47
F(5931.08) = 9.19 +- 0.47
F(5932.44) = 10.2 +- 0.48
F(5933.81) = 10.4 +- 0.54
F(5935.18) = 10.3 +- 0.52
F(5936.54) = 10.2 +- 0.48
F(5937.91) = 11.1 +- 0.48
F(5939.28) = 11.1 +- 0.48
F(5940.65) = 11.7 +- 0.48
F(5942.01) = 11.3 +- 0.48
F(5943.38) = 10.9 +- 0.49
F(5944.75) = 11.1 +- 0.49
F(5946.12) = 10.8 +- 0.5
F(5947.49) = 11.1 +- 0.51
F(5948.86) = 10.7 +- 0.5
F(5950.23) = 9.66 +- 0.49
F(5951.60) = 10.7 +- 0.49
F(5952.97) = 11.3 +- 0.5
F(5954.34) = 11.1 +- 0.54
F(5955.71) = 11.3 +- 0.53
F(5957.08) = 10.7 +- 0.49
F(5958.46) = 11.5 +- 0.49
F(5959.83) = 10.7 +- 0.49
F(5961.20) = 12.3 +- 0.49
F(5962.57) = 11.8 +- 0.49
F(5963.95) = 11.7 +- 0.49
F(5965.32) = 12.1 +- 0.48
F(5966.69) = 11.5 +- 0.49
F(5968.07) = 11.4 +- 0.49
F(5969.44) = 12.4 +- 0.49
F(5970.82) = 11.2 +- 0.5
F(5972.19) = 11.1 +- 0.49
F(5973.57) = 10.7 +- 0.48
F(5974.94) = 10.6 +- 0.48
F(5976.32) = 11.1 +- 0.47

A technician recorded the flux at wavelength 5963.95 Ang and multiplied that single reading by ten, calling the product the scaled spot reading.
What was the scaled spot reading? 117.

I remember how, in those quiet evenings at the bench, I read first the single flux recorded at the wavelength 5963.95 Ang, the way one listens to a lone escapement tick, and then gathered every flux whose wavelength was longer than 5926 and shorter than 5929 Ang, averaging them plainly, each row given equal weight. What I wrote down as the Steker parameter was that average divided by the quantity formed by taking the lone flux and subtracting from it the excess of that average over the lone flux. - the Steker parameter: 0.63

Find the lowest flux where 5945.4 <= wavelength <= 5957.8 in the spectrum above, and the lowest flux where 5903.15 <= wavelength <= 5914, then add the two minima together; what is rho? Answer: 18.3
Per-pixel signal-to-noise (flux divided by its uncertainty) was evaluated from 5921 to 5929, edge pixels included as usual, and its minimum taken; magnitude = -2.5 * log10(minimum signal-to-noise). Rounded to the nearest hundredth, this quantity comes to -3.12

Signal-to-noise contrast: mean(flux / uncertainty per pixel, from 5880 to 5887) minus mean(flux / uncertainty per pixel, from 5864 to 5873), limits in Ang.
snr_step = -3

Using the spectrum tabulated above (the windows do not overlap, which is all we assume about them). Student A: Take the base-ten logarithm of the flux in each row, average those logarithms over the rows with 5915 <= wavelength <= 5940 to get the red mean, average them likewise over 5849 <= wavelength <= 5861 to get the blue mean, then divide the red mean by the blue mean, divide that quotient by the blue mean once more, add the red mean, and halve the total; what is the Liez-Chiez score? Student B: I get 1.00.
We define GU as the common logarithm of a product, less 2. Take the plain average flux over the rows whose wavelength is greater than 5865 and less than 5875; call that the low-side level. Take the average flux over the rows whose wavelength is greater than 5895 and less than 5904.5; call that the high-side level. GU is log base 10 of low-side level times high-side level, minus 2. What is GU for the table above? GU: -0.052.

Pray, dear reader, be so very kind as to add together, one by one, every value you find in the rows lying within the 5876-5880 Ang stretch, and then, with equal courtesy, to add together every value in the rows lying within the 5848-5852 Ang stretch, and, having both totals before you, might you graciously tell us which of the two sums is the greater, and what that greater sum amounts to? 30.2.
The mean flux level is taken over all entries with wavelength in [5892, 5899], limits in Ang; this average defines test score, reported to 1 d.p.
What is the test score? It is 8.4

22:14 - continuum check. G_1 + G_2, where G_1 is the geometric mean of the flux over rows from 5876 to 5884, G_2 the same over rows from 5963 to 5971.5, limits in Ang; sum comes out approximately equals 20.7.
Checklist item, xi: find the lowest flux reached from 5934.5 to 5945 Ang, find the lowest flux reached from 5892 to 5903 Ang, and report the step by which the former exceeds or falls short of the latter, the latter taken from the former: 2.8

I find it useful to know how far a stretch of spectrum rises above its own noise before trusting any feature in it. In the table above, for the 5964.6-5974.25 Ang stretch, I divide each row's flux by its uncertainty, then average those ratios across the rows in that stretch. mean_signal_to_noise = 23.5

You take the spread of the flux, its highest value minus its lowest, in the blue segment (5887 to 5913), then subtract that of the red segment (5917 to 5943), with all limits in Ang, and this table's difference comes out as 0.1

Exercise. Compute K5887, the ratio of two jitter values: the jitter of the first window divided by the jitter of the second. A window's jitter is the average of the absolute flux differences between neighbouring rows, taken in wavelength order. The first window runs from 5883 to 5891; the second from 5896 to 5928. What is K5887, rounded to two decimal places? 0.86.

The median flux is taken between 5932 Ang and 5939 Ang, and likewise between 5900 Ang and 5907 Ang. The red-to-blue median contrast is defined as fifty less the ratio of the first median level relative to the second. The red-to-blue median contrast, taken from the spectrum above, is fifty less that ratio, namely 48.81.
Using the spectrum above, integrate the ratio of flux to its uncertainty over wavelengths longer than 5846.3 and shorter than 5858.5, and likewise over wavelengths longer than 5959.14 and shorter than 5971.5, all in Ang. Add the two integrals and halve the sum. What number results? 273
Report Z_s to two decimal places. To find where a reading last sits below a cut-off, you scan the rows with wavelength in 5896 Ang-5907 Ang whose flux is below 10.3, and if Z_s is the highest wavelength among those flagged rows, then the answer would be 5906.55 Ang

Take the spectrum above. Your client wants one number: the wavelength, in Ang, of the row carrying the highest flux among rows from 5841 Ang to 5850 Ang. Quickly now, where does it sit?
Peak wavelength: 5845.66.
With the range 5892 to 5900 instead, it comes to 5895.68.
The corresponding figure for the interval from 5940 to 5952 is 5940.65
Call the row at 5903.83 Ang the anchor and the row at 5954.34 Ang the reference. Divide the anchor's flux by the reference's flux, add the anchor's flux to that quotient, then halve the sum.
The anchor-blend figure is 5.2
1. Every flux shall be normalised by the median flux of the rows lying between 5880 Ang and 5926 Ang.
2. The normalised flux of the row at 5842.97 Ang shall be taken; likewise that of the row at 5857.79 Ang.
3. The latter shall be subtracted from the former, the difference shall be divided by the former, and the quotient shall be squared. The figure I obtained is 0.0042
